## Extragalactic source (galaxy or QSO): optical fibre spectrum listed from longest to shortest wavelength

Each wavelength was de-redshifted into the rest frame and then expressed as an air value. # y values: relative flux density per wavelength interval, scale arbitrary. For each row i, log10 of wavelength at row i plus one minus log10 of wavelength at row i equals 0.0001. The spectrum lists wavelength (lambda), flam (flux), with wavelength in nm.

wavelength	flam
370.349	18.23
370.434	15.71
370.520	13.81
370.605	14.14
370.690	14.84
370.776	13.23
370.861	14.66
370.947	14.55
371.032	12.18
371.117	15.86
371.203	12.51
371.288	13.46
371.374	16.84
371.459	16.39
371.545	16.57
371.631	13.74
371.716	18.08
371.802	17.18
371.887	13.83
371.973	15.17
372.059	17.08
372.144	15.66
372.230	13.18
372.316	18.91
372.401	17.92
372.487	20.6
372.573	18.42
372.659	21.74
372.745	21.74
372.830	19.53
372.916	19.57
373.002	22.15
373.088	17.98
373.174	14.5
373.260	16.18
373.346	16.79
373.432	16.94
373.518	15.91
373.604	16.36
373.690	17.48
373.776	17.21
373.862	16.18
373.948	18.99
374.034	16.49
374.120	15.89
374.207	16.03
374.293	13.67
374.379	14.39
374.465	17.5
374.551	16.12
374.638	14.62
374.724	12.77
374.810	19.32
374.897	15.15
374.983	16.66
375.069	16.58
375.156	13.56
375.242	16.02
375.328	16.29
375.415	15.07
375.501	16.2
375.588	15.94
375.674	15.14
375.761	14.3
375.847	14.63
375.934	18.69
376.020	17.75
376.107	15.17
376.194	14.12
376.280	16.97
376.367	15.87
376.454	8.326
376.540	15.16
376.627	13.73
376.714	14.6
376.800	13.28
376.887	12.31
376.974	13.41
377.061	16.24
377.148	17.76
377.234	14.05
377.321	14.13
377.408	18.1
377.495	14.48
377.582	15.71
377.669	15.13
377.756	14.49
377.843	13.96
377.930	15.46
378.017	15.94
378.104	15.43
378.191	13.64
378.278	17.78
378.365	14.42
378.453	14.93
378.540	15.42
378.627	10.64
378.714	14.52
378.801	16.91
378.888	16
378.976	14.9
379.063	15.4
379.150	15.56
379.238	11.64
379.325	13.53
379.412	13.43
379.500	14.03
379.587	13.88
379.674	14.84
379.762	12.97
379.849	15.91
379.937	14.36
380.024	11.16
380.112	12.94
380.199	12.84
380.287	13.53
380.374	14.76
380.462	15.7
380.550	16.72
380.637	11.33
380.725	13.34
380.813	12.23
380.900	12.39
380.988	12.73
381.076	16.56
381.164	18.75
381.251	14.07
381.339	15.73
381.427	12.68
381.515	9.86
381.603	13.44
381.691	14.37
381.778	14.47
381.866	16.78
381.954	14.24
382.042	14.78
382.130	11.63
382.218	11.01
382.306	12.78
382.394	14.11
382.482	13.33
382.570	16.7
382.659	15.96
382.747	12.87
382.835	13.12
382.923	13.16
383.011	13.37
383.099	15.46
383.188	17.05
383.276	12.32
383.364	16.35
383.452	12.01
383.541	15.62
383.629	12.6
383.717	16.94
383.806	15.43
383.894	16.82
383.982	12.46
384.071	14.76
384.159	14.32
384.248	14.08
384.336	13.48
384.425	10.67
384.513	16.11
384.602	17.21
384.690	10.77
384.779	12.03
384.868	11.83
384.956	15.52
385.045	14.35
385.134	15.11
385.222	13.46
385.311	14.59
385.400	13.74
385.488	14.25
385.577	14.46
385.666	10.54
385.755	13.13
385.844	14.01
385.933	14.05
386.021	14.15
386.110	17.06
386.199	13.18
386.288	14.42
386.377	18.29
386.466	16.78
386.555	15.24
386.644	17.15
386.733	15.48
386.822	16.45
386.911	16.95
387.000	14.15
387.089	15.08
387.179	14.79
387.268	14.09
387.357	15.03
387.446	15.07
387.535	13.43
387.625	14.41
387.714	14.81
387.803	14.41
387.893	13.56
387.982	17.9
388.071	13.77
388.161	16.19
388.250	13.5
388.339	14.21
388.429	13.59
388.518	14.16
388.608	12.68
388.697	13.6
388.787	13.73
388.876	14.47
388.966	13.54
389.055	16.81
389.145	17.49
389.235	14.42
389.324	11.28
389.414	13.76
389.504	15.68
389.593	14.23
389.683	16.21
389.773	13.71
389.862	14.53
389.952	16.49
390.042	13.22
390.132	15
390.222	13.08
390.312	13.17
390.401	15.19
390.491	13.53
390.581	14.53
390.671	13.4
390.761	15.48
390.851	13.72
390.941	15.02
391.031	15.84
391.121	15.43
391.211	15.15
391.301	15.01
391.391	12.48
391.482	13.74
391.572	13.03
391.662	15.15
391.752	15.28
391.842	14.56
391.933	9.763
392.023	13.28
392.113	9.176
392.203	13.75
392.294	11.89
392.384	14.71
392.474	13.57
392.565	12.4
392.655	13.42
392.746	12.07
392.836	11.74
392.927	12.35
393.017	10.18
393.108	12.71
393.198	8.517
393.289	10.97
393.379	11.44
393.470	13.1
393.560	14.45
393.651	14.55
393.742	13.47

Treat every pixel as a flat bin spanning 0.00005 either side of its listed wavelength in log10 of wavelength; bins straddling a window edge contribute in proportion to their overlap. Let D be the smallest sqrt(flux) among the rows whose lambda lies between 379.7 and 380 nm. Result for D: 3.60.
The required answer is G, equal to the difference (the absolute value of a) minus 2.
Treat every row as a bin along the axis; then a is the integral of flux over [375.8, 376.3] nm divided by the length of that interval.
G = 14.2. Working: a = 16.2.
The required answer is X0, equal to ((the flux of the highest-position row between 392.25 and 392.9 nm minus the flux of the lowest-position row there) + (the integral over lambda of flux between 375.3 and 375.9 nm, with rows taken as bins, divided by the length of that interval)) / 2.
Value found 7.62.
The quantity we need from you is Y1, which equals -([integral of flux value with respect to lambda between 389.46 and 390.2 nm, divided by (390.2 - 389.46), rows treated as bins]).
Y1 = -14.8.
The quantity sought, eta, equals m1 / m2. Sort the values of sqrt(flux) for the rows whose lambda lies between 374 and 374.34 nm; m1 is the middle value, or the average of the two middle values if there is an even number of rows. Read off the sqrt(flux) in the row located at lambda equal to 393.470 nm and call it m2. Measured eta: 1.10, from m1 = 4.0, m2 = 3.62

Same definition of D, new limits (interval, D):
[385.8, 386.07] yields 3.74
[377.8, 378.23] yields 3.69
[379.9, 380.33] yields 3.34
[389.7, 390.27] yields 3.62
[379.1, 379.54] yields 3.41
